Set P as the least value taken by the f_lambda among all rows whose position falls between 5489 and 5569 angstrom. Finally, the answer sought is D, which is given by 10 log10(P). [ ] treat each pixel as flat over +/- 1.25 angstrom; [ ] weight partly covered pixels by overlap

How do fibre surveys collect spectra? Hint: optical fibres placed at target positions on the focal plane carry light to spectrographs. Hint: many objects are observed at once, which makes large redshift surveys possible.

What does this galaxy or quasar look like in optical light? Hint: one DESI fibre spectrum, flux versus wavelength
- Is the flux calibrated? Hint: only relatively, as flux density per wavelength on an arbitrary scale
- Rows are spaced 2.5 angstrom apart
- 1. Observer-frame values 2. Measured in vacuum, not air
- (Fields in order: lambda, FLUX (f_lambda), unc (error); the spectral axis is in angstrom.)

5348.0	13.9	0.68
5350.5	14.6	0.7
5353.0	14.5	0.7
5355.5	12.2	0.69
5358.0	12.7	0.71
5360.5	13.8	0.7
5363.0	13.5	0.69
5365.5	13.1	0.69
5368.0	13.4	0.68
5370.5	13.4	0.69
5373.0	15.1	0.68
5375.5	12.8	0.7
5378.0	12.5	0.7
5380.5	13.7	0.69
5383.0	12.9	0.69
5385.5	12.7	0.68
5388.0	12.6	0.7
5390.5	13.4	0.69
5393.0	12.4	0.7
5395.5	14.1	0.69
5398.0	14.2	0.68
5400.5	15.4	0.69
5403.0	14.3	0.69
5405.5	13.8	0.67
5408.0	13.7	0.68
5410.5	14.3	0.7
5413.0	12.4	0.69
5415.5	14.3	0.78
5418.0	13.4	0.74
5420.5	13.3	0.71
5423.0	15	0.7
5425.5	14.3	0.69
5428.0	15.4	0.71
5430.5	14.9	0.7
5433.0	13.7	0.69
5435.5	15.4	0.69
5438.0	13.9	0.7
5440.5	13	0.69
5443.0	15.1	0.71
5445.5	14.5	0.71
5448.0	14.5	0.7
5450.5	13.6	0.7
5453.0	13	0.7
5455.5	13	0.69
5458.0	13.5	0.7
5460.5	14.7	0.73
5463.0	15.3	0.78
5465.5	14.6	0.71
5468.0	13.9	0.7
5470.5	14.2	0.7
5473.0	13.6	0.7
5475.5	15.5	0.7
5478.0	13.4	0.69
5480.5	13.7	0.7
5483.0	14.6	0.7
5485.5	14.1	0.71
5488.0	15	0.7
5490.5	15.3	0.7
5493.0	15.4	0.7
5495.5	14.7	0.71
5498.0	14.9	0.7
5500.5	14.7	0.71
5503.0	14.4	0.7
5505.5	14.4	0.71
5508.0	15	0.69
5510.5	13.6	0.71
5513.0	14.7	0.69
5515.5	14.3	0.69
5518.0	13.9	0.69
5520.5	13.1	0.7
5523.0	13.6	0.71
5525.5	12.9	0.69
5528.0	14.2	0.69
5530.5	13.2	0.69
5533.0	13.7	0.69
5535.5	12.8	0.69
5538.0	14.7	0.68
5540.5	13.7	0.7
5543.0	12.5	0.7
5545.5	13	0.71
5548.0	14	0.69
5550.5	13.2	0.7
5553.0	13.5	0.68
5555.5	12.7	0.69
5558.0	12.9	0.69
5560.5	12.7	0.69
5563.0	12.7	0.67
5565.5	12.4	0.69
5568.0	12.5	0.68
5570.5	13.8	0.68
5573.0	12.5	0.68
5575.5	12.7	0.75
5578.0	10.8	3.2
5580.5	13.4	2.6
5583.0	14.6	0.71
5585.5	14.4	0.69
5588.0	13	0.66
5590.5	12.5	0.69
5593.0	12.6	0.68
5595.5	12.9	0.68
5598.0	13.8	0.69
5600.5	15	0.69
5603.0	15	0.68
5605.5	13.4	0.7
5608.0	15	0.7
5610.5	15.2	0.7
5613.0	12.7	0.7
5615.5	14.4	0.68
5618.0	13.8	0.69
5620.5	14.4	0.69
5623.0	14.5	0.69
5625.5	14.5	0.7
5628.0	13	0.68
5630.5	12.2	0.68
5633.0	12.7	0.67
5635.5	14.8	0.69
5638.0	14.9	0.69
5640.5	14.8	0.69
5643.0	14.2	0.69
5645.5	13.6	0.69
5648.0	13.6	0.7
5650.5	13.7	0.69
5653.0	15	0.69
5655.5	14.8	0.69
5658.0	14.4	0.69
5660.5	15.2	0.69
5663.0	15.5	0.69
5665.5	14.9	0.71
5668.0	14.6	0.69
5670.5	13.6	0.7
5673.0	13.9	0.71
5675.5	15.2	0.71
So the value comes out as 10.93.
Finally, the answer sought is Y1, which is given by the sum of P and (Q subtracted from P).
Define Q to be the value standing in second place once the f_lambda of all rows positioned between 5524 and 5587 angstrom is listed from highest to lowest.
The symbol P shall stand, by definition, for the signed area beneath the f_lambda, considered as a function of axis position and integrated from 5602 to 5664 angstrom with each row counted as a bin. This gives 1747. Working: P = 881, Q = 14.6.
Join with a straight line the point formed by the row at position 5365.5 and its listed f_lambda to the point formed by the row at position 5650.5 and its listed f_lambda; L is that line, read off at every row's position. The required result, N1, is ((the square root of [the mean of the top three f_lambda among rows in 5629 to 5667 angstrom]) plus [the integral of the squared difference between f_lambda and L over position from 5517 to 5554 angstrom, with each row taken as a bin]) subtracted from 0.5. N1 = -16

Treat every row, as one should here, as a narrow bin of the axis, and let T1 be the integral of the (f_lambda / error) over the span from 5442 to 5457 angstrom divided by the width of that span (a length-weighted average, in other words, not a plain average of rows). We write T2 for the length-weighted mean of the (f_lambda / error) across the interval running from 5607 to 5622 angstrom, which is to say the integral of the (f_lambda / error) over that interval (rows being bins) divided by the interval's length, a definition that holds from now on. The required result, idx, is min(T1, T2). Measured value 19.8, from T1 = 19.8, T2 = 20.5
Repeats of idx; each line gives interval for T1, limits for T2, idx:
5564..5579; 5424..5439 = 16.1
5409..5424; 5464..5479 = 19.1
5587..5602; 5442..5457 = 19.5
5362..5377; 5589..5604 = 19.7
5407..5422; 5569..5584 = 14.1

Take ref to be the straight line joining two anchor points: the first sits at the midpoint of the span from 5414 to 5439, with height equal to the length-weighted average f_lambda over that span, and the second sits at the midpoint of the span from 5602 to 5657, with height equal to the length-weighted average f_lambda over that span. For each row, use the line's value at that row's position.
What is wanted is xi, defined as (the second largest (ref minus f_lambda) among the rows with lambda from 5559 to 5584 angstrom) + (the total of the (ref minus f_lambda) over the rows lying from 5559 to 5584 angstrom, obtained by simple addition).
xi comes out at 15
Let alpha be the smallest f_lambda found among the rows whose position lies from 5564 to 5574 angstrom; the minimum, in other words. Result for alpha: 12.4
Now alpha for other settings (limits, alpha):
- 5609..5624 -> 12.7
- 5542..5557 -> 12.5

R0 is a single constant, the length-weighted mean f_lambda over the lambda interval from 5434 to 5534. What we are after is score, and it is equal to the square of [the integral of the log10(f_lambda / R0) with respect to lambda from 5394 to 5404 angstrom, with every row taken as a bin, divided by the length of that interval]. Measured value 0.0001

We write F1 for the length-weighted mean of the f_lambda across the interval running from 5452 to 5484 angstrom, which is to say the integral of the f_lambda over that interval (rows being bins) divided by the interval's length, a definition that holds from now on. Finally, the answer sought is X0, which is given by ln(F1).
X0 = 2.64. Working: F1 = 14.1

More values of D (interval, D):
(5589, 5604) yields 10.97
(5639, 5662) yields 11.34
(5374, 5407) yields 10.93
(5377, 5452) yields 10.93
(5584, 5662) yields 10.86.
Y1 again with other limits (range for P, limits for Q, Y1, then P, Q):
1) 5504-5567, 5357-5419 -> 1685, 850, 15.1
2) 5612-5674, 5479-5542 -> 1740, 878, 15.3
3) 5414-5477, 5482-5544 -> 1776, 895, 15.3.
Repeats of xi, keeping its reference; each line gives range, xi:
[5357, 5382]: 12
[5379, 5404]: 10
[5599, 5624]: -1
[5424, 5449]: -1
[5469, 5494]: -1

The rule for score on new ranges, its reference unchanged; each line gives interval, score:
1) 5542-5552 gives 0.0010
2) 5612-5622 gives 0.0001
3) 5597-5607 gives 0.0000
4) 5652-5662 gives 0.0004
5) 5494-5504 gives 0.0002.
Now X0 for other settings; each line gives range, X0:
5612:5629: 2.63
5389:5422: 2.62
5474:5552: 2.64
